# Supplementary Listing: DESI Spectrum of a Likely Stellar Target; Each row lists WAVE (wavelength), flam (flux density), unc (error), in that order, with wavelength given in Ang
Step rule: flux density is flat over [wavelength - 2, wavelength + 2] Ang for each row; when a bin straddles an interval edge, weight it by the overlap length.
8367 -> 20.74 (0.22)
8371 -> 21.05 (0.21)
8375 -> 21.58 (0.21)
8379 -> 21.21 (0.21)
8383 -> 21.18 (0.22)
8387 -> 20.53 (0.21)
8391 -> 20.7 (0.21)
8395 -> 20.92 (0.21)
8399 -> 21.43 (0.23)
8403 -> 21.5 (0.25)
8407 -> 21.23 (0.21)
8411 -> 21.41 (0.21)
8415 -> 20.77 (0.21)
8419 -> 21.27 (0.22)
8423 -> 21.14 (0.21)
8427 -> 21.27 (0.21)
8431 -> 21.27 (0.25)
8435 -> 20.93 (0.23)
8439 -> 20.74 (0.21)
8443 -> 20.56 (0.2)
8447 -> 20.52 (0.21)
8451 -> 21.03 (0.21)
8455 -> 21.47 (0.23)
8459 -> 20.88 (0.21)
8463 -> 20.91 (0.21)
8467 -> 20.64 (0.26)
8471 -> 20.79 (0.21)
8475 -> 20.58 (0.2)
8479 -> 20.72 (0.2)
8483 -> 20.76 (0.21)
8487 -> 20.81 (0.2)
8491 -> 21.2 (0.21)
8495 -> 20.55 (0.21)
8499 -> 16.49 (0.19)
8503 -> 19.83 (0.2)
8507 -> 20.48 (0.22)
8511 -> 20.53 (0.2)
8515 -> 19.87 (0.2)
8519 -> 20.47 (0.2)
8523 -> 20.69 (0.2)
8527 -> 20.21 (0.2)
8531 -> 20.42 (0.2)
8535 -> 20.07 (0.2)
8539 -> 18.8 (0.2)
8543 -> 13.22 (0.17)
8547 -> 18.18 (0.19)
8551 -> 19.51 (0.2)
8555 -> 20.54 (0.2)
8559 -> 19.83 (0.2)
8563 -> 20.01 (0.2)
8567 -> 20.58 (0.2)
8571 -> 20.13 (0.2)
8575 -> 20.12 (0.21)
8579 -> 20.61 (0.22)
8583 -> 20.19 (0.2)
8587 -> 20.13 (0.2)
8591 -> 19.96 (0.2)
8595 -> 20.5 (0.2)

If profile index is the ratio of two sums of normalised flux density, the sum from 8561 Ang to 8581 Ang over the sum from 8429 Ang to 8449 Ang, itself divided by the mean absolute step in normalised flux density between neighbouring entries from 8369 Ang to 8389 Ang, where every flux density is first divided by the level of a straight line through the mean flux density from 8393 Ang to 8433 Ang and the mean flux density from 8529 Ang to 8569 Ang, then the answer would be 62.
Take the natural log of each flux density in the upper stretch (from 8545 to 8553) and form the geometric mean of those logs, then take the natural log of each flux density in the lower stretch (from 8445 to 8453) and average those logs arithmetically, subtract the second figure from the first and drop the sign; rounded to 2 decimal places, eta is 0.10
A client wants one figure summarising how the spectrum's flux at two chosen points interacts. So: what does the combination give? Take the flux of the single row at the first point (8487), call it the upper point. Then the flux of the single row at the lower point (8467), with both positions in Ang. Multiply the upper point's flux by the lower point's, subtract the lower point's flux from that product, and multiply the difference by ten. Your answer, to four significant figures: 4089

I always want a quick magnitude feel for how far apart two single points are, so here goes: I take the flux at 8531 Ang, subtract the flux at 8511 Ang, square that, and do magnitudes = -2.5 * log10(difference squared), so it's 4.8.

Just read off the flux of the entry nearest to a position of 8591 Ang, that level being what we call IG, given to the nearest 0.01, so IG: 19.96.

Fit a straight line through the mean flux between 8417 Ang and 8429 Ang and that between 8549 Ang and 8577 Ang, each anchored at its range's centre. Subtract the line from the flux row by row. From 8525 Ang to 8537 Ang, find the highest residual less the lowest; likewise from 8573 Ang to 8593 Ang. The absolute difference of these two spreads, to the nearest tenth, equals 0.2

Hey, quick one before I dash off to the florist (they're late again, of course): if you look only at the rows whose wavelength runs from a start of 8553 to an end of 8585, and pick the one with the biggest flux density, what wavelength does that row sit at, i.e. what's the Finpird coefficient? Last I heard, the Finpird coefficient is 8579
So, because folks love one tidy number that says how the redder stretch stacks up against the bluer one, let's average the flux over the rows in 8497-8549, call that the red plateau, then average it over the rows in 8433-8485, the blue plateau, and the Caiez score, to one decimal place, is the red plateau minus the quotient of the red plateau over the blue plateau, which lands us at 18.3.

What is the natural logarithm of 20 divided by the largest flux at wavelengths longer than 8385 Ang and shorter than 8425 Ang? -0.072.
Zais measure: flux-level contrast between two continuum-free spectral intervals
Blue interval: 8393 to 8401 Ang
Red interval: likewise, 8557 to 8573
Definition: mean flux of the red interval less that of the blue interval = -1.0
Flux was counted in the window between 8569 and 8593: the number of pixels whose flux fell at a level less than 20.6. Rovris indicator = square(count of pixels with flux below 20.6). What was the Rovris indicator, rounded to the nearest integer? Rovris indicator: 25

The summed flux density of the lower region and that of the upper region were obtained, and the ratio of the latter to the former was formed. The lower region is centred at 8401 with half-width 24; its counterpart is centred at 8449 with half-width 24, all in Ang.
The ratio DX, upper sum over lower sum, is 0.99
